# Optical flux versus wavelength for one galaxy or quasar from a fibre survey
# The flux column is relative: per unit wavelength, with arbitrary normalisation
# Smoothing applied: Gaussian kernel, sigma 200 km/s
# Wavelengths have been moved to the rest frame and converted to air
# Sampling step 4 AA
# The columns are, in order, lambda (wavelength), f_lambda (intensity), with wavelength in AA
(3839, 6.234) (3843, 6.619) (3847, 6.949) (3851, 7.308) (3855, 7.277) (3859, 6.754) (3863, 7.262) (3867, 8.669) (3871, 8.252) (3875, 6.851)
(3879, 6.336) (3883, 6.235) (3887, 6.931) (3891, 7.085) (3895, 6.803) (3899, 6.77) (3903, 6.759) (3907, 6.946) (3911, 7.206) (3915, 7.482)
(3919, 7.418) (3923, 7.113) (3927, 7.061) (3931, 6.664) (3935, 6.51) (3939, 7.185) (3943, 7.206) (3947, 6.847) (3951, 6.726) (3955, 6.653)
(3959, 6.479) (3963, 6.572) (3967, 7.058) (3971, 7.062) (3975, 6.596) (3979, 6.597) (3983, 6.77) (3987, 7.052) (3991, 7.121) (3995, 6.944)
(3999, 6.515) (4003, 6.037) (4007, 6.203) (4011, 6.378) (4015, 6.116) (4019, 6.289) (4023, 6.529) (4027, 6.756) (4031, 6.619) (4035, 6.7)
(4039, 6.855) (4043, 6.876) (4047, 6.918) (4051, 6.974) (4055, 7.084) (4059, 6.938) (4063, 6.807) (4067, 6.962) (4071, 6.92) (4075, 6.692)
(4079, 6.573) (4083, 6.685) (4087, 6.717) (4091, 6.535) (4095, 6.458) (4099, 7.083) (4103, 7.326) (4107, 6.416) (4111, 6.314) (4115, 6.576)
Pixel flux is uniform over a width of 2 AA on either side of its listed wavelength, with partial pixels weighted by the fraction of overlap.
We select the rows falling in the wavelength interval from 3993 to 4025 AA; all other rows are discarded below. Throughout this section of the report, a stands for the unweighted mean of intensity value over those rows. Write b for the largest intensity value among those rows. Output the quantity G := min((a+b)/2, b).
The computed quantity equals 6.7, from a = 6.38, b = 6.944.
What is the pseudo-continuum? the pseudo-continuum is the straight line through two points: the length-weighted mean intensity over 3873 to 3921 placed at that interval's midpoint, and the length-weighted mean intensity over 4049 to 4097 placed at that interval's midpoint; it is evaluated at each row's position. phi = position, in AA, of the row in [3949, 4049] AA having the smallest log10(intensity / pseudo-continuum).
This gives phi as 4003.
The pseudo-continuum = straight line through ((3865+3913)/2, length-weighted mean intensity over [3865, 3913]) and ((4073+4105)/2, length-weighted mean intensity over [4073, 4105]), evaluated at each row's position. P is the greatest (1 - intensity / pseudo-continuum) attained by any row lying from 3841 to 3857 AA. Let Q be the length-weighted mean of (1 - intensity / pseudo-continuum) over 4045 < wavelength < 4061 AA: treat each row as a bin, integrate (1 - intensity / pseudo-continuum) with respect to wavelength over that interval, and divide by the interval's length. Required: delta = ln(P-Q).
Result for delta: -2.3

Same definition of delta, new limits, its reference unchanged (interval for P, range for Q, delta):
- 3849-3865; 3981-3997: -2.8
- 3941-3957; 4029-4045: -3.4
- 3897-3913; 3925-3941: -3.9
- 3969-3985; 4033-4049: -3.0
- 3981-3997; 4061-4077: -3.5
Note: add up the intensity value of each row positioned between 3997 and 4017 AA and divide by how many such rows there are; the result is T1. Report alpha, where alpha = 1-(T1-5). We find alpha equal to -0.25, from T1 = 6.25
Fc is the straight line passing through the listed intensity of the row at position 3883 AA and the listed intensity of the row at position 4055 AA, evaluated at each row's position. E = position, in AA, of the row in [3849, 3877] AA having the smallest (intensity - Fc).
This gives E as 3859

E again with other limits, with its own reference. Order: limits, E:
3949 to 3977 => 3959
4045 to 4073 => 4063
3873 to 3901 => 3883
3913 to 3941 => 3935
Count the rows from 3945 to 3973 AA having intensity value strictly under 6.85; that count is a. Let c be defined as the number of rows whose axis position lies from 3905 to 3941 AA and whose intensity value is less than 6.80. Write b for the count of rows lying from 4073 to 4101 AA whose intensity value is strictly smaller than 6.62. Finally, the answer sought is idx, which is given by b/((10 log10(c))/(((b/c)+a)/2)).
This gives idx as 3.2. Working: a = 5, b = 3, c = 2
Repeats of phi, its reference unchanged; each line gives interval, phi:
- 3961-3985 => 3963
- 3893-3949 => 3935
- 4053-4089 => 4079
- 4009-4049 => 4015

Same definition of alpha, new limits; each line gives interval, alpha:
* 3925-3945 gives -0.93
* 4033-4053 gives -0.86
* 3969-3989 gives -0.82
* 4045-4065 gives -0.94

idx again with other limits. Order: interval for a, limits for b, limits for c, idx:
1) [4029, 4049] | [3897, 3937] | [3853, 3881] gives 0.4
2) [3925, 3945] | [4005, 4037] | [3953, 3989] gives 1.2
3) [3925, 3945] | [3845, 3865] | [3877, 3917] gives 0.0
